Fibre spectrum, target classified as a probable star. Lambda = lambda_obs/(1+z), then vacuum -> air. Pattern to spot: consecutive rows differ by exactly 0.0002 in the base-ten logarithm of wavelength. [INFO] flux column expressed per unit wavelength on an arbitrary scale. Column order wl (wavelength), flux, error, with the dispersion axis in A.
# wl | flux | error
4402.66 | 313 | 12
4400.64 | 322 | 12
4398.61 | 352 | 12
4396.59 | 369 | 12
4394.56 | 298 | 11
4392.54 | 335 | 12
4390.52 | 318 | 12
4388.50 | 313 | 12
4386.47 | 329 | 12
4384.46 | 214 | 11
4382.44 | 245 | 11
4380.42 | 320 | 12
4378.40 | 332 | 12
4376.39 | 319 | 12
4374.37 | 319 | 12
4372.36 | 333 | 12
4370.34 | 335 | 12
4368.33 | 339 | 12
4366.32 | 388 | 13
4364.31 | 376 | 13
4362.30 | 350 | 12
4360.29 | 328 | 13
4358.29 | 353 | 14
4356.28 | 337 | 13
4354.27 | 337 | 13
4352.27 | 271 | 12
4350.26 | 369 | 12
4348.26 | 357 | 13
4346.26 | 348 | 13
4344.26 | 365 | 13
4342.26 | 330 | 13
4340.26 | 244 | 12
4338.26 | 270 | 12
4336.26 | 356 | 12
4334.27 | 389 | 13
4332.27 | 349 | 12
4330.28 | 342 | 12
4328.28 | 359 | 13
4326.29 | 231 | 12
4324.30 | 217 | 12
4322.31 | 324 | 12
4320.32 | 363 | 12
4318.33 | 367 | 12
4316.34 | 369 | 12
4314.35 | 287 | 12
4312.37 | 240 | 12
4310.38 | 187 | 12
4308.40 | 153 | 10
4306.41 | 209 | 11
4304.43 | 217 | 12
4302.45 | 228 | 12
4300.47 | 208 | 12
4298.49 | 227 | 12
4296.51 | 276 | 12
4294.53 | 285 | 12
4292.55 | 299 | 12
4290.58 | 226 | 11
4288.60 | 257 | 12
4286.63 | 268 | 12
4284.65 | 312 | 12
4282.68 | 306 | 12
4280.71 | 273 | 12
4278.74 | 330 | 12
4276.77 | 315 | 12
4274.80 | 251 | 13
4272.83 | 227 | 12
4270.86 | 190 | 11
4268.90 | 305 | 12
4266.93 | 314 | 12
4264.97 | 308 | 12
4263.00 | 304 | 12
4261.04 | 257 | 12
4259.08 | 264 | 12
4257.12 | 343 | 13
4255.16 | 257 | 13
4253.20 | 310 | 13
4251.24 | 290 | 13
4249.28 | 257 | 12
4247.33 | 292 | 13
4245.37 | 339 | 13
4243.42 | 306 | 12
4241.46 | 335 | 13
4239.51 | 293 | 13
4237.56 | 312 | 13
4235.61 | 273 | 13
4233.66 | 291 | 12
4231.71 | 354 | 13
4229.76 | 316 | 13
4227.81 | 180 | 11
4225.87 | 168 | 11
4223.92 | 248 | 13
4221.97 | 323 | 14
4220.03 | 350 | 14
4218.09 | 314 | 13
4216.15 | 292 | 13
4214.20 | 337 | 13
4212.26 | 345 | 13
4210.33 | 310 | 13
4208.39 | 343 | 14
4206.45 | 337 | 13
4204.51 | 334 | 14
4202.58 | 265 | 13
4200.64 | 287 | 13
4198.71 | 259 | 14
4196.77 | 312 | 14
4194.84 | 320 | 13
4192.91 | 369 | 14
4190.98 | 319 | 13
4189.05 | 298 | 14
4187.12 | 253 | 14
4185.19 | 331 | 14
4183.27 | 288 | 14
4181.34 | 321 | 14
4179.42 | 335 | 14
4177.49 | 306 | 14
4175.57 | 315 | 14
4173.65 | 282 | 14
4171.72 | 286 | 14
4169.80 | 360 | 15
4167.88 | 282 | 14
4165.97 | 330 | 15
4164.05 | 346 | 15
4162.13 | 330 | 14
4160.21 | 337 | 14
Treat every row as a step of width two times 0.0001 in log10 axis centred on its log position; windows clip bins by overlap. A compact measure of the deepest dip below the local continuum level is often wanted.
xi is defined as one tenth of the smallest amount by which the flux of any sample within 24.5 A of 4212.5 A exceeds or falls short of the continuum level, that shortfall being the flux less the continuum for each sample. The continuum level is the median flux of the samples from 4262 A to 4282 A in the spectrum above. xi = -14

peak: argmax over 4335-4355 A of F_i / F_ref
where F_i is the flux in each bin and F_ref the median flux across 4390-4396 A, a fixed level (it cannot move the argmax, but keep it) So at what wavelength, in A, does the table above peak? 4350.26 A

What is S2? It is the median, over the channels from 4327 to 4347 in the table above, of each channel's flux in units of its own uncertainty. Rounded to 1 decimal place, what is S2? 27.8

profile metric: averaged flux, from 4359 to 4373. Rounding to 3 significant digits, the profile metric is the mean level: 350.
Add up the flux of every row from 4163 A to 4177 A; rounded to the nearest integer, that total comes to 2201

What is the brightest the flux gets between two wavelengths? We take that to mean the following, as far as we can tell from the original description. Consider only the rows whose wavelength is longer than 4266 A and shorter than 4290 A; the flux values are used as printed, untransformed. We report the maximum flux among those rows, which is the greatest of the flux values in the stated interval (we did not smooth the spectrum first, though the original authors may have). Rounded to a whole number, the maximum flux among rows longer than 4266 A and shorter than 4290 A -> 330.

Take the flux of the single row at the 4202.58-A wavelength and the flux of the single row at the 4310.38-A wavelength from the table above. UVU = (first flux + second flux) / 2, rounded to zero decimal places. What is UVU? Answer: 226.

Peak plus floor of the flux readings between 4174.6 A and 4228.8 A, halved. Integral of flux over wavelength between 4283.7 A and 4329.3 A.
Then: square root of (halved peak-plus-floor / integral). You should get 0.15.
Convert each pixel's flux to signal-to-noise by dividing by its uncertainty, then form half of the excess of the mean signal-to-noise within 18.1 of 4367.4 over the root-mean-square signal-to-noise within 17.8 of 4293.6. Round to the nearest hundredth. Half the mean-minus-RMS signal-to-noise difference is 2.33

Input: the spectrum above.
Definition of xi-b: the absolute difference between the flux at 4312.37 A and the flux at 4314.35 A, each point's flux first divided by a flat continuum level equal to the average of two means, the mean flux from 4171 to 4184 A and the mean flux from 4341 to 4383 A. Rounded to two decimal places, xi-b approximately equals 0.15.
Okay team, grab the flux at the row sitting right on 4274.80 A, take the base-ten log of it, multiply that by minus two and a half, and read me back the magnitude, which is -6.00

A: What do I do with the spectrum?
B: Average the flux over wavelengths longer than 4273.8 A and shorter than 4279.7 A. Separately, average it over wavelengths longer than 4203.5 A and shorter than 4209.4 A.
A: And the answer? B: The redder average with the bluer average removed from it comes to -39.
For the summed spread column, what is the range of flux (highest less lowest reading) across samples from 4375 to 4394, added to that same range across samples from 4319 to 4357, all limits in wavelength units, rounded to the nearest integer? 293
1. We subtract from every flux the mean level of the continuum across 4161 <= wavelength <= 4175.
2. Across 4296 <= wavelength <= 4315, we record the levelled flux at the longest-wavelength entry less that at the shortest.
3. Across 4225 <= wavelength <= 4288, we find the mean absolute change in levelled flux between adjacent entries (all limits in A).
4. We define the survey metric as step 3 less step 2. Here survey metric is 29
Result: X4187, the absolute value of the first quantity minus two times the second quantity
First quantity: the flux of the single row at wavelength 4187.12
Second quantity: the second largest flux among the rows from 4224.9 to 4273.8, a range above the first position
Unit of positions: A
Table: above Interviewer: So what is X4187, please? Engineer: 433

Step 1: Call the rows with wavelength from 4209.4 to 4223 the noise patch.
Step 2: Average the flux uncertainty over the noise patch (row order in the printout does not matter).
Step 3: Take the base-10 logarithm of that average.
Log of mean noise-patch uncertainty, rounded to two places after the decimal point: 1.12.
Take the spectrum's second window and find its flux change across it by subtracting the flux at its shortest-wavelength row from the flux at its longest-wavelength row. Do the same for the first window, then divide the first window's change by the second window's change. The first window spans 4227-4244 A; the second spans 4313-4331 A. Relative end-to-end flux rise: 2.3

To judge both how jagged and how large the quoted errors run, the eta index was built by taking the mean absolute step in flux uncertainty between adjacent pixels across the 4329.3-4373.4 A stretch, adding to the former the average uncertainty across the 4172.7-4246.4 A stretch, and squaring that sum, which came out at 189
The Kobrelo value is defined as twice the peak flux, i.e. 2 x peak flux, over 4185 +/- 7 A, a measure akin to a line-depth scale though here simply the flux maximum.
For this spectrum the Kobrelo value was 670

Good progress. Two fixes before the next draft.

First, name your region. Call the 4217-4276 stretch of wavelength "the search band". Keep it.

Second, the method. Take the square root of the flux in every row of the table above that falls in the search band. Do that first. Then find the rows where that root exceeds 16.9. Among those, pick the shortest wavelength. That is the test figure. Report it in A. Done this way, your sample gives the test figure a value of 4218.09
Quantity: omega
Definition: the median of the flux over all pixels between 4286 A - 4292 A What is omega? 257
